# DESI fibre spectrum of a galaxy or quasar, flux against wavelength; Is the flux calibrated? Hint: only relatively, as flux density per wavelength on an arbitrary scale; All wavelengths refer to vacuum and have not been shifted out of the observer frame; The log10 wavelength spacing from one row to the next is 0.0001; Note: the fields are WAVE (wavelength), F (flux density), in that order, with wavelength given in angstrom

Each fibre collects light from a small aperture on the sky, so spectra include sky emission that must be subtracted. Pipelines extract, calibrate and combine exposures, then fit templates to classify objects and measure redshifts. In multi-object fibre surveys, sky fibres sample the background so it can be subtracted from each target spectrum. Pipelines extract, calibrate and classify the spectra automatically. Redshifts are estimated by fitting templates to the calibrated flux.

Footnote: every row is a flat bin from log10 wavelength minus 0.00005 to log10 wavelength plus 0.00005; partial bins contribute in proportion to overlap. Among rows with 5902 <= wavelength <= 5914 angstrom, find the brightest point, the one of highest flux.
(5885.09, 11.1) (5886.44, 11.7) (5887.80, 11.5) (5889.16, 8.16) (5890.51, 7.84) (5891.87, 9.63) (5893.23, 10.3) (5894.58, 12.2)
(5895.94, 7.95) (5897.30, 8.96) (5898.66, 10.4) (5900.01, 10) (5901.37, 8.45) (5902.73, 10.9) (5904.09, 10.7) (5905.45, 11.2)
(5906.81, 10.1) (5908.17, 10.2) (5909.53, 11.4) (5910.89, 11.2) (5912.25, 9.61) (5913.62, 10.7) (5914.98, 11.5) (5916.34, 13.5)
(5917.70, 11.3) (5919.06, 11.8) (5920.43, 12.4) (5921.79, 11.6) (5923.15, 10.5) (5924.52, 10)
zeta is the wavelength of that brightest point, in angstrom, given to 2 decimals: 5909.53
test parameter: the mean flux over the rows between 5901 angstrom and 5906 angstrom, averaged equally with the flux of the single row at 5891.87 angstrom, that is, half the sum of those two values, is 10.0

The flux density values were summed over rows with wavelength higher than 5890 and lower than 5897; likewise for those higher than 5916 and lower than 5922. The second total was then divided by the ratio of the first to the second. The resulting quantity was 77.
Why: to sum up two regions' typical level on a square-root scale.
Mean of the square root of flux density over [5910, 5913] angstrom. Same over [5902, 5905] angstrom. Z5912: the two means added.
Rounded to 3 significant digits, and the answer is 6.51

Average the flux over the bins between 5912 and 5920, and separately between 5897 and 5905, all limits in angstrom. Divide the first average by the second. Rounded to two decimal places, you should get 1.15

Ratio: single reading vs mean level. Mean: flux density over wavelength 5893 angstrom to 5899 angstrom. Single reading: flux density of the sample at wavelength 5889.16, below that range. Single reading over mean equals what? 0.82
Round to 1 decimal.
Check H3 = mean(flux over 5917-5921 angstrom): 11.8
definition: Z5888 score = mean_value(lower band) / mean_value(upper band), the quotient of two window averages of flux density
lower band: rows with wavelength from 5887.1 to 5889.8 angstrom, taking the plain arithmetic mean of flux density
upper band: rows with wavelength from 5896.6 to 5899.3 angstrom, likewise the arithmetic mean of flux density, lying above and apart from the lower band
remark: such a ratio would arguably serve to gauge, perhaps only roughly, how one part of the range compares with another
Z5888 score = 1.02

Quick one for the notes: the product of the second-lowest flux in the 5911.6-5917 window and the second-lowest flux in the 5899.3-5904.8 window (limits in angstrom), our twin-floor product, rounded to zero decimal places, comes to 107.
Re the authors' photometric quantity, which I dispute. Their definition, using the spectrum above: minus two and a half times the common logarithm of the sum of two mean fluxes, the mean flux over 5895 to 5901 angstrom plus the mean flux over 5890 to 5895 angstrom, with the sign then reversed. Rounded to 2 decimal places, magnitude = 3.22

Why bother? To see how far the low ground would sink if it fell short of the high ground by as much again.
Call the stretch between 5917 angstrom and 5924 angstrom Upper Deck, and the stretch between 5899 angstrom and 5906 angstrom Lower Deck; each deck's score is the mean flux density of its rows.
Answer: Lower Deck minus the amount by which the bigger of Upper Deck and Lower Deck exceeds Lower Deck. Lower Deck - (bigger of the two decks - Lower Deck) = 9.0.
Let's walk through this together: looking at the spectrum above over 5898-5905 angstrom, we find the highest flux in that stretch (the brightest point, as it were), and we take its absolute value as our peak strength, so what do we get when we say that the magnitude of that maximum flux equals 10.9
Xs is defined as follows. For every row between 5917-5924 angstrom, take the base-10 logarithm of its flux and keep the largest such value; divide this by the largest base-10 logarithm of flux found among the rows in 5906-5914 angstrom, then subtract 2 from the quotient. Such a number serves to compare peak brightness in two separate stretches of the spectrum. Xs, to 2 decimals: -0.97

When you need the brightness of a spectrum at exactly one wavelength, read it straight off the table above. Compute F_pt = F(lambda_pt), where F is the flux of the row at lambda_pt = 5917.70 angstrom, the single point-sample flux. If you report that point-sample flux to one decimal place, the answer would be 11.3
